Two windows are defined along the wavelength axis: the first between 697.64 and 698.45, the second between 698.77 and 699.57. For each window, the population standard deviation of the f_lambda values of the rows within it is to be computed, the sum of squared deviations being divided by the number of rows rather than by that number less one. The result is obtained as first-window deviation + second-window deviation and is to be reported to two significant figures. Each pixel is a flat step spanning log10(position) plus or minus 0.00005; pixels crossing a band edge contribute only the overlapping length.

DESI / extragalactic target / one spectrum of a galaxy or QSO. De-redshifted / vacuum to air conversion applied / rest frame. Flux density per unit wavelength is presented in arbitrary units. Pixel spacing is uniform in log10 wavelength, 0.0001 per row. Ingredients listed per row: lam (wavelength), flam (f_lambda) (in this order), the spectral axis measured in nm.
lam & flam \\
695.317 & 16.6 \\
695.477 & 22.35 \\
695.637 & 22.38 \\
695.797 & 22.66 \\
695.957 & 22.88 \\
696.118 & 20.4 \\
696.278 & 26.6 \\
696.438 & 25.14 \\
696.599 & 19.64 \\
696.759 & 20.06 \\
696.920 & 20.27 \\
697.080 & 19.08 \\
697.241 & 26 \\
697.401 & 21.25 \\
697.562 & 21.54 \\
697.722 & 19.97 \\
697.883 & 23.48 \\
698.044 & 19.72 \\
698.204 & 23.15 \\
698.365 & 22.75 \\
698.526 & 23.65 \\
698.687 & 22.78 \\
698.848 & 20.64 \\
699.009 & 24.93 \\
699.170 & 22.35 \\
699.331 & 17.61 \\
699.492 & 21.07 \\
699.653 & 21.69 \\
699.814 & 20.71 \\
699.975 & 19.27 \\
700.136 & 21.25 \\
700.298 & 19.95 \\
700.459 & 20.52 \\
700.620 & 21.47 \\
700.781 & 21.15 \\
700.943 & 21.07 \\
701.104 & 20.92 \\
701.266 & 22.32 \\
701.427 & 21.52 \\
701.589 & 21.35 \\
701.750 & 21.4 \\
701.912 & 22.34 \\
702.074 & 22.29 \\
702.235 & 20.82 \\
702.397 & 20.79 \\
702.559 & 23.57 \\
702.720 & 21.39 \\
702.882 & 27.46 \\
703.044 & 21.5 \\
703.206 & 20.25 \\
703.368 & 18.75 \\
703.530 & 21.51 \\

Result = 4.0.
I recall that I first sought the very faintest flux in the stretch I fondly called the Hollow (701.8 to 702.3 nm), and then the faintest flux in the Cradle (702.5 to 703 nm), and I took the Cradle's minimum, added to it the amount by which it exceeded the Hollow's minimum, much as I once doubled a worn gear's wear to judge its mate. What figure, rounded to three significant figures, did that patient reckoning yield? 22.0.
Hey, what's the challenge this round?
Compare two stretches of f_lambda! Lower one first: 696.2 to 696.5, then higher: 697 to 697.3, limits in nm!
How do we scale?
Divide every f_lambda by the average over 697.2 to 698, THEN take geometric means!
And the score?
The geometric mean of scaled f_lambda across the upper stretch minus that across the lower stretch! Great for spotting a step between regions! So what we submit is -0.16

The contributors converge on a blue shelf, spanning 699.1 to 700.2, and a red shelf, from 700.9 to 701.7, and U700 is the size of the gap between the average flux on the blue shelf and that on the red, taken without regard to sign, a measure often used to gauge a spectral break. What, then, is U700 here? 0.9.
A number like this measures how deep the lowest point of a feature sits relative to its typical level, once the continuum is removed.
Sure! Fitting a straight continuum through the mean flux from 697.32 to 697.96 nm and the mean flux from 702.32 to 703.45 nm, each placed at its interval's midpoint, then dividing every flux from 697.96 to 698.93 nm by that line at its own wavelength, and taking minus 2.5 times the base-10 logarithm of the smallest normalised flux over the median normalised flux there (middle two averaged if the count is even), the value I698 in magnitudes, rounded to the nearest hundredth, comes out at 0.15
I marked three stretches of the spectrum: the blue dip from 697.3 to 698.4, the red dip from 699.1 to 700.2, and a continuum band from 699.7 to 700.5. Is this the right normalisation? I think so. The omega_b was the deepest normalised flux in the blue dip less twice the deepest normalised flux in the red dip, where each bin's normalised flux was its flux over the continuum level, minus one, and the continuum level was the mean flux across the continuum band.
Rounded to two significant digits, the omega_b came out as 0.24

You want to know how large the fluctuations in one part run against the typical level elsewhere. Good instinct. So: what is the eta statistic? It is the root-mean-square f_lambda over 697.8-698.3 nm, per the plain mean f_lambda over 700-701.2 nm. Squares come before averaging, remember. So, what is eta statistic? 1.06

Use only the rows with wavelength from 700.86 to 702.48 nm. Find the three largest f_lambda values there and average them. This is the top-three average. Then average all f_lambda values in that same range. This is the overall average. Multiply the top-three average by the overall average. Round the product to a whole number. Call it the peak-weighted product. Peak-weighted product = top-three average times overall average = 479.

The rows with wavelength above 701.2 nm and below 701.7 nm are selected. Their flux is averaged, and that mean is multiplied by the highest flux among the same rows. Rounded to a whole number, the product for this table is 485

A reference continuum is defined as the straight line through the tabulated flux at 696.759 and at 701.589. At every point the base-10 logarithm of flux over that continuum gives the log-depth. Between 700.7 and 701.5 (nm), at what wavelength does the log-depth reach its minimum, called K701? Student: 701.104 nm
